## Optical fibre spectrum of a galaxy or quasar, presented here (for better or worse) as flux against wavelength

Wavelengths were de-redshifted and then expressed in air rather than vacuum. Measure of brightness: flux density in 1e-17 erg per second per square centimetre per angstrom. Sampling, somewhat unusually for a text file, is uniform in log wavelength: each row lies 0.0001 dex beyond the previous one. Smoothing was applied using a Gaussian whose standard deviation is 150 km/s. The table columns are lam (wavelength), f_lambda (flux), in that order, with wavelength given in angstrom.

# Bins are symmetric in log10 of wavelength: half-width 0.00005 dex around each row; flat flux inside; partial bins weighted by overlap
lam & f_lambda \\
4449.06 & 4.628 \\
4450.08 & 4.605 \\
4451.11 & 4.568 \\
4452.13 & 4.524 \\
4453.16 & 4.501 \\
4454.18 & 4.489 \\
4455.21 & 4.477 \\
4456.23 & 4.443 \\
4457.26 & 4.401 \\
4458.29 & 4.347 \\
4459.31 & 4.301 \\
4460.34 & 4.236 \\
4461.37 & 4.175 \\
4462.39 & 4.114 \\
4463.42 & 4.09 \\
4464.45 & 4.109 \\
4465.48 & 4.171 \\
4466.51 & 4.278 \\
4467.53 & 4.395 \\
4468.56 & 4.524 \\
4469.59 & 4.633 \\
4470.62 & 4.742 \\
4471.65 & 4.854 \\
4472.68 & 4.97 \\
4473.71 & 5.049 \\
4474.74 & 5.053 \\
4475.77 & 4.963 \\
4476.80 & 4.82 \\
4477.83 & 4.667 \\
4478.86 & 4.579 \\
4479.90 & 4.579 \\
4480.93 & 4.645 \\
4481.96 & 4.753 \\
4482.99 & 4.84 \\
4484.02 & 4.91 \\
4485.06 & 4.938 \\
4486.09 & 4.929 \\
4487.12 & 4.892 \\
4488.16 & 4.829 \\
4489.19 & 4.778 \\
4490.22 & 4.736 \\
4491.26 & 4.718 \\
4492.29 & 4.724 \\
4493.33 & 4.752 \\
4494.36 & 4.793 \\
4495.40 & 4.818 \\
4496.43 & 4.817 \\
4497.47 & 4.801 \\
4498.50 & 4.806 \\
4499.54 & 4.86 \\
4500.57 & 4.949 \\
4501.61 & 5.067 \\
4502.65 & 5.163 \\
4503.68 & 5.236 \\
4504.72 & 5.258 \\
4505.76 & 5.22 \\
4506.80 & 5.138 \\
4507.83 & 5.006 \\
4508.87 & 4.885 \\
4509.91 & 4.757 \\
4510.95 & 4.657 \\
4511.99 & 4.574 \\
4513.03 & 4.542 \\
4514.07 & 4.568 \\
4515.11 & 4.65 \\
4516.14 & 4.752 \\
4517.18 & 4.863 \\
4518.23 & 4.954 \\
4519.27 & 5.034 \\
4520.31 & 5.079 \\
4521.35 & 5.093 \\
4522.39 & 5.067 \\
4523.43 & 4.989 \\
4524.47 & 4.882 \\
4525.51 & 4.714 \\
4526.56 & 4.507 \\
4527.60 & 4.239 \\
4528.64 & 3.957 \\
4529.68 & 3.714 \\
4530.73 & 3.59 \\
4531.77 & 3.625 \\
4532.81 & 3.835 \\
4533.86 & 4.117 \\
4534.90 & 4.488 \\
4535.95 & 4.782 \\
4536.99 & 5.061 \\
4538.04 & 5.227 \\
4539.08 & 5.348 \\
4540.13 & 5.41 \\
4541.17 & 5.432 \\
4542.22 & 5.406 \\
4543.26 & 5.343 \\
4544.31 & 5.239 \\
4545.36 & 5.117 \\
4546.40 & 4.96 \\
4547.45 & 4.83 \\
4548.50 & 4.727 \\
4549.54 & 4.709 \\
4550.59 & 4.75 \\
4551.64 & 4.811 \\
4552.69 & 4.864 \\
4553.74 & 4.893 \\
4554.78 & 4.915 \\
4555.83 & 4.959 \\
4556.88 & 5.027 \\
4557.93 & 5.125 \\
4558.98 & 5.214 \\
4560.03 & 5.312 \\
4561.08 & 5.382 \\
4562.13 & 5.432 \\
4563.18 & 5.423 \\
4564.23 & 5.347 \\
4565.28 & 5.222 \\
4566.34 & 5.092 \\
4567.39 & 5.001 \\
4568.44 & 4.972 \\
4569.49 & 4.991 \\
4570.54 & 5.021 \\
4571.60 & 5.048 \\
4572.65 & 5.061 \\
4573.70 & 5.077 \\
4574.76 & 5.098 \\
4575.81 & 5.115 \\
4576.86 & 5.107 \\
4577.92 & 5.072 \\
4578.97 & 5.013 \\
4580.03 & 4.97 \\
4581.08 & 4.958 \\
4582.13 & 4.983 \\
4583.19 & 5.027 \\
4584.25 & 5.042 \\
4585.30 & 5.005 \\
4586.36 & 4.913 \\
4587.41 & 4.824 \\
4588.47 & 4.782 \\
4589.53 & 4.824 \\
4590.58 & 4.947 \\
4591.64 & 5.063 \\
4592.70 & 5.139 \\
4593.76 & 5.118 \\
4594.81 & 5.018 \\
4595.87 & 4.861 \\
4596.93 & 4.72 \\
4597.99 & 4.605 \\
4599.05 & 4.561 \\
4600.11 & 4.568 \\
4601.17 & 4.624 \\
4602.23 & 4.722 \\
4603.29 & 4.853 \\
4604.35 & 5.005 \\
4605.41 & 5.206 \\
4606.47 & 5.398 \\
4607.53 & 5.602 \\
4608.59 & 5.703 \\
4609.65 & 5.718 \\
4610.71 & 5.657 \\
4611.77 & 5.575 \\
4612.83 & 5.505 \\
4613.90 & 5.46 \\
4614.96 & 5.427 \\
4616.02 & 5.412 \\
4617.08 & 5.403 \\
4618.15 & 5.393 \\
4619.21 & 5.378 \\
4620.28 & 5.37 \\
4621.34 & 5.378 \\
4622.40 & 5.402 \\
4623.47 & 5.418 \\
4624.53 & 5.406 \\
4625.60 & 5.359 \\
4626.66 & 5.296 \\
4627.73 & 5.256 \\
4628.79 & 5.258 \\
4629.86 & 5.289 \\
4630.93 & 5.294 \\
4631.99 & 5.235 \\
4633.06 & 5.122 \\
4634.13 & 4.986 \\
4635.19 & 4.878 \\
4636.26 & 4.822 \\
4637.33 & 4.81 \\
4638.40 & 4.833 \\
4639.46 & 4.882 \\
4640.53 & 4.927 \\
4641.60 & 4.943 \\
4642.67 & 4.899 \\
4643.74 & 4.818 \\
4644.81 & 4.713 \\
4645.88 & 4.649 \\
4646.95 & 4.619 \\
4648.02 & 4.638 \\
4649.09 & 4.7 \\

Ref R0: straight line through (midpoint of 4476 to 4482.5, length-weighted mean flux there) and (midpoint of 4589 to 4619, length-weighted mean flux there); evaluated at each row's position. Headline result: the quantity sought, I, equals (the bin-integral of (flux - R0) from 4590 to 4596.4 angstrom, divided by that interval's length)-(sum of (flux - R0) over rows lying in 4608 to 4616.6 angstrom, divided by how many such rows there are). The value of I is -0.5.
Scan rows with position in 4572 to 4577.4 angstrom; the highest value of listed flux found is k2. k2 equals 5.115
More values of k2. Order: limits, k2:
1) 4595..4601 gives 4.861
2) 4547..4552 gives 4.83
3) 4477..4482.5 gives 4.753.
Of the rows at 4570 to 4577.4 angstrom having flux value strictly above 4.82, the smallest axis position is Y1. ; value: 4570.54 angstrom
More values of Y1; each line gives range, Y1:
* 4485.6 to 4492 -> 4486.09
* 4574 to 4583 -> 4574.76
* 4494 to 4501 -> 4499.54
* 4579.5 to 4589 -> 4580.03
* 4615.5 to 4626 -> 4616.02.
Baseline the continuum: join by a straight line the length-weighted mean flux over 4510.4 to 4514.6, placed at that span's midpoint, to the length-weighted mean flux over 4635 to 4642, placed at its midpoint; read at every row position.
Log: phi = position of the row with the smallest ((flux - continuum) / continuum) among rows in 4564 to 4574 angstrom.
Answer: 4568.44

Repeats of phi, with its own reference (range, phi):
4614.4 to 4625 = 4620.28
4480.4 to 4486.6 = 4480.93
